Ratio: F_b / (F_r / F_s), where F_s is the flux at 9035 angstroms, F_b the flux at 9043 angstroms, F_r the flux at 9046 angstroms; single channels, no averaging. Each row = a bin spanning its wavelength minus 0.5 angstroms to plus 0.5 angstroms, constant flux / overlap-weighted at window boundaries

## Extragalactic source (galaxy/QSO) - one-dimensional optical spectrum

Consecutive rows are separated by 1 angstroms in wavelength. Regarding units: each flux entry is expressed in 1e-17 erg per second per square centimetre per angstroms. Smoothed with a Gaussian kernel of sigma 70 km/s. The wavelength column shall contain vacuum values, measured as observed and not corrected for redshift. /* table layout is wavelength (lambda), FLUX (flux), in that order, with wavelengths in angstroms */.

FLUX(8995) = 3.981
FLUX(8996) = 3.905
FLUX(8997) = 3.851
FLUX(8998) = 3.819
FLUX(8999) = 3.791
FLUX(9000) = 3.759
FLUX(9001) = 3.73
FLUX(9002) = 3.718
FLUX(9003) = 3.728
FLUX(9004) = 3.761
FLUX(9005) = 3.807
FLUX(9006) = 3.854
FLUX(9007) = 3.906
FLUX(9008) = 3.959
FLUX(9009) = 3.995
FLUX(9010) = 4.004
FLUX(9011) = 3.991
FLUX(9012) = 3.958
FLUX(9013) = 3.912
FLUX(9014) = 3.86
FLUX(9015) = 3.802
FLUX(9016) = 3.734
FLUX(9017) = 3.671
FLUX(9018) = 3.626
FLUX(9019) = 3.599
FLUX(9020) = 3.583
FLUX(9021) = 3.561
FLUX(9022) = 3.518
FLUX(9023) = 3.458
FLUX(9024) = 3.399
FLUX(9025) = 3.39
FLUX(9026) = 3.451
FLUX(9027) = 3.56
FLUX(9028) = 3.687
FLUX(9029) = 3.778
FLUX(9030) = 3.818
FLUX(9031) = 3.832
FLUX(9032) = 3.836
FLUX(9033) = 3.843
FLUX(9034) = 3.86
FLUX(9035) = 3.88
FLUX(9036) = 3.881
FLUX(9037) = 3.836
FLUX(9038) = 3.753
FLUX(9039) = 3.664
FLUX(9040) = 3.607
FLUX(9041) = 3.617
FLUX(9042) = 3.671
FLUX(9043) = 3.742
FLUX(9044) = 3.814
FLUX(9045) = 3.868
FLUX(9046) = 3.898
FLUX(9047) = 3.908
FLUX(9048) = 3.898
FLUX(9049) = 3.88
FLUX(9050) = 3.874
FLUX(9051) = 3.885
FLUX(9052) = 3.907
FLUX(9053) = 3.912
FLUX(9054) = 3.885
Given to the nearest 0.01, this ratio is 3.72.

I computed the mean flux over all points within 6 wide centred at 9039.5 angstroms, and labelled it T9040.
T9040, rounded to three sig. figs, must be 3.69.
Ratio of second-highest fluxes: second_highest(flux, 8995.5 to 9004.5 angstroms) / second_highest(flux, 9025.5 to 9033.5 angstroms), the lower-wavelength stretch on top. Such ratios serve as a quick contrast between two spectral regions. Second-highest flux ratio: 1.00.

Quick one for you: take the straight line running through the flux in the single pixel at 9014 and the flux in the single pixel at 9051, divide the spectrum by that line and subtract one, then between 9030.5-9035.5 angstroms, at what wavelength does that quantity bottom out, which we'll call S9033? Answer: 9031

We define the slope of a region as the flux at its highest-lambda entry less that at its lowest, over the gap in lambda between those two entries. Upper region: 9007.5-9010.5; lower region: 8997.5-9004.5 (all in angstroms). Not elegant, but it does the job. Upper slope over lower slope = -2.3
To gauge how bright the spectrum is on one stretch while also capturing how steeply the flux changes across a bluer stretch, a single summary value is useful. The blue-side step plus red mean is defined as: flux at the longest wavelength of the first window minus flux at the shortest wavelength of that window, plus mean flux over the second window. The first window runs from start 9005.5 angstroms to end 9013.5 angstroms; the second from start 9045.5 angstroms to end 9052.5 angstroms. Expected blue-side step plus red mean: 4.0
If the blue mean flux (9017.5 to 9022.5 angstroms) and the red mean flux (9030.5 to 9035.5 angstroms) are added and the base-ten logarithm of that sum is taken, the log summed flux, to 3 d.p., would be 0.871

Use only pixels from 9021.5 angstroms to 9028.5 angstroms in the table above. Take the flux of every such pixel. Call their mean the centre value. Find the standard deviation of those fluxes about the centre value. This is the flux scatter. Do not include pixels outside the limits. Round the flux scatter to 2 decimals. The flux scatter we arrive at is 0.10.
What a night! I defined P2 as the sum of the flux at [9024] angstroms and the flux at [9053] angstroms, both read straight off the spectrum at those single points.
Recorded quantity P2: 7.31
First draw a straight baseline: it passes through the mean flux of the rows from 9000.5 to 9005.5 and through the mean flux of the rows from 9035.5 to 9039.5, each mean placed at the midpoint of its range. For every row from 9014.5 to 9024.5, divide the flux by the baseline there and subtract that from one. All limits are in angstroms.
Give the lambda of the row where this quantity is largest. 9024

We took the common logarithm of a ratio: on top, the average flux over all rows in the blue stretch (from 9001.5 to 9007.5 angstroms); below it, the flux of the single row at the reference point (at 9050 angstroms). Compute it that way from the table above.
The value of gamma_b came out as -0.009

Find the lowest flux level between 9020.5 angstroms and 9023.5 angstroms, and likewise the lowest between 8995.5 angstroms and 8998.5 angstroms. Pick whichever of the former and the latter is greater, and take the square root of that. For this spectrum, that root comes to 1.95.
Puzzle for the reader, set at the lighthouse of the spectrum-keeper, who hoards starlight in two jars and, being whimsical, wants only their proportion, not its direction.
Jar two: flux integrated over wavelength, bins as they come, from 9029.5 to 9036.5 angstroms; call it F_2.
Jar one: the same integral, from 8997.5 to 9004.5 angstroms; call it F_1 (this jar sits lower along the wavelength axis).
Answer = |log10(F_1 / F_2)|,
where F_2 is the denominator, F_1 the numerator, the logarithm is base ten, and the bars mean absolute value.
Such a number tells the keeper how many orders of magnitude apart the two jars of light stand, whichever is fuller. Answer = 0.011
